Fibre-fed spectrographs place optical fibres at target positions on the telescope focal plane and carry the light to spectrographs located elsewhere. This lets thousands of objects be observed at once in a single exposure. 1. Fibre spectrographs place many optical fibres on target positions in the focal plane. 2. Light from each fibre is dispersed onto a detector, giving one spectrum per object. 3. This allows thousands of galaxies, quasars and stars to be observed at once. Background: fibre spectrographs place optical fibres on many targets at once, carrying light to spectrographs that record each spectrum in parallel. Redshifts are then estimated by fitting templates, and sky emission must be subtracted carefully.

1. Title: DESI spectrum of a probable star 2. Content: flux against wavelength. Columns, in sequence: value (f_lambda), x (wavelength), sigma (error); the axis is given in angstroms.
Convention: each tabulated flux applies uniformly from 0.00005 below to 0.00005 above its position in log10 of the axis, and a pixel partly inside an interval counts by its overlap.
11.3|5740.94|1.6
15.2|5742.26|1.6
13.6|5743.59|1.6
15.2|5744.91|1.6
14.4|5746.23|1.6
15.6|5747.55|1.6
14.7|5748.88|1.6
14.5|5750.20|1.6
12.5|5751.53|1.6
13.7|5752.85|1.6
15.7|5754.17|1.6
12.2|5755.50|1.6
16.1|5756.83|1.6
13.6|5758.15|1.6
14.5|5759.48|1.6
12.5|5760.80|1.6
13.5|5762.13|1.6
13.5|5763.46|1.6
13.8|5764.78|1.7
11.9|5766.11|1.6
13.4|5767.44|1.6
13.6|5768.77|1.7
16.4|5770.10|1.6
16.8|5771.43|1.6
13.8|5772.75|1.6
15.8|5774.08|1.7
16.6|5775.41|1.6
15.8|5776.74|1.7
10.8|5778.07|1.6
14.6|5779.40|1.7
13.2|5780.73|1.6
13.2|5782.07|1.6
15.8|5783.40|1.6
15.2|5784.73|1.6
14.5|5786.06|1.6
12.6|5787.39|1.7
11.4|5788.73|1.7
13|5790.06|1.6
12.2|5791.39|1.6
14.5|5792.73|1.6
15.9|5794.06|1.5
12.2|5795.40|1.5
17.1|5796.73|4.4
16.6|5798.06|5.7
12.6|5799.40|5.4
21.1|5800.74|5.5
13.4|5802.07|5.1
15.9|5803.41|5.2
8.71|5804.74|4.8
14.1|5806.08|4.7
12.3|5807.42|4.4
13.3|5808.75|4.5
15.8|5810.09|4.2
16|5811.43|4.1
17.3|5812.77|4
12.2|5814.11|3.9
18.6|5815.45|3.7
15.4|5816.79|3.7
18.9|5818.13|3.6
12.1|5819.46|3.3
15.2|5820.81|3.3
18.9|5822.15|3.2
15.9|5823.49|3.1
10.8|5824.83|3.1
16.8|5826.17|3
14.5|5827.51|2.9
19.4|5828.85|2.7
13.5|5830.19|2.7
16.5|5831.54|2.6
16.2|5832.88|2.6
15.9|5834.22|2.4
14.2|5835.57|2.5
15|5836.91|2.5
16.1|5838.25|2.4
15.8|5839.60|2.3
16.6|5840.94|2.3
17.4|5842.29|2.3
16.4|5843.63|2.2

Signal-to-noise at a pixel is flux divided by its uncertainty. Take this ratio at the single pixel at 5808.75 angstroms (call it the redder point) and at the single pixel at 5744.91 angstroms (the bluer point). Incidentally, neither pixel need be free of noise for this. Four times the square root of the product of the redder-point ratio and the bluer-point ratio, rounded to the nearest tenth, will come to 21.2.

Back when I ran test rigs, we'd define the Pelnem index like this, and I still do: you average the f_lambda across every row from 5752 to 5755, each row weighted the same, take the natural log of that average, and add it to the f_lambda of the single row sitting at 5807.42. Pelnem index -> 15.0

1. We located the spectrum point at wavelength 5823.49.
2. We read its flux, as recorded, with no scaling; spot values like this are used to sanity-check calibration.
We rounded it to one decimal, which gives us 15.9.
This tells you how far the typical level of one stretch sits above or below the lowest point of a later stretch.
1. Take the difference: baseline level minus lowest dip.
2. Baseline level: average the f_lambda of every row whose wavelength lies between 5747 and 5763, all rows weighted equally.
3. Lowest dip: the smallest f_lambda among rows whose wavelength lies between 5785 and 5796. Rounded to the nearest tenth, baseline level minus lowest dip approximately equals 2.7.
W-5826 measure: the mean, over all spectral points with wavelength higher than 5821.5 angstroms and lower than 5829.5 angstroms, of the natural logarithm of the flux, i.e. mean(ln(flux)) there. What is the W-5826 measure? 2.76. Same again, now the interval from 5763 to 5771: 2.62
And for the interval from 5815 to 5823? 2.79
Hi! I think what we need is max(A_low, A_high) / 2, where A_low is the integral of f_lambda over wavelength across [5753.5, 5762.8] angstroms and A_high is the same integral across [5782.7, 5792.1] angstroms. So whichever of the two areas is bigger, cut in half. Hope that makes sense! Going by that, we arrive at 65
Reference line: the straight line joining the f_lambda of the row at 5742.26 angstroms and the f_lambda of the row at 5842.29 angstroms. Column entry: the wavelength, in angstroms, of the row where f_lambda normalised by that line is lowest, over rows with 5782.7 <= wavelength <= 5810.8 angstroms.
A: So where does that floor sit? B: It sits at 5804.74 angstroms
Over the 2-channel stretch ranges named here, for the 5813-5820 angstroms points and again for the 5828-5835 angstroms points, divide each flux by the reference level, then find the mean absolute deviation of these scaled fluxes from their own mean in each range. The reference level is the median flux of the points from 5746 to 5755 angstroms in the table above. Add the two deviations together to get 0.27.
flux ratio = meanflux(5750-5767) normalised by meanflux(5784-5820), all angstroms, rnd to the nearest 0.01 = 0.94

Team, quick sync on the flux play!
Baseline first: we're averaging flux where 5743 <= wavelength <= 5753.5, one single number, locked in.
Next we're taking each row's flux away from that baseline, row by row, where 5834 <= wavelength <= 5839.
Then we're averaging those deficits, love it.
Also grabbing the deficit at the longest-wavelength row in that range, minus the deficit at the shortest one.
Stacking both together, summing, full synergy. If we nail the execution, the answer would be -1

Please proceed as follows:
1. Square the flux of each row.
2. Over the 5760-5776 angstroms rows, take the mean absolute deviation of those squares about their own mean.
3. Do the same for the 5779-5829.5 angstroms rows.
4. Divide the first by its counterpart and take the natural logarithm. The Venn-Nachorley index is -0.4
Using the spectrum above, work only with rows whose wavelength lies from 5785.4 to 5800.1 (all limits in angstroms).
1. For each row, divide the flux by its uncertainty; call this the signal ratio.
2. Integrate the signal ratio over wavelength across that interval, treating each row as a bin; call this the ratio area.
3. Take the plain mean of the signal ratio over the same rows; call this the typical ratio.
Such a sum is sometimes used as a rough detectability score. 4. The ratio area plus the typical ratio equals 108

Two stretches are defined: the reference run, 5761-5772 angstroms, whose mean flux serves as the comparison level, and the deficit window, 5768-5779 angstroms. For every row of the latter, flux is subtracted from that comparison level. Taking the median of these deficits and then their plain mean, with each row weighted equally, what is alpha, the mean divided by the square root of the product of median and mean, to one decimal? -0.7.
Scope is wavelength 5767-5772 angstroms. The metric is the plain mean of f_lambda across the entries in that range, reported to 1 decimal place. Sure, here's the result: 15.1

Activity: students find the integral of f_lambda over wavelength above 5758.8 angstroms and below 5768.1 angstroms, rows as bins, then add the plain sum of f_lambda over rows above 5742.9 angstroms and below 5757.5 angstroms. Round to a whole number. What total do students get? 282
